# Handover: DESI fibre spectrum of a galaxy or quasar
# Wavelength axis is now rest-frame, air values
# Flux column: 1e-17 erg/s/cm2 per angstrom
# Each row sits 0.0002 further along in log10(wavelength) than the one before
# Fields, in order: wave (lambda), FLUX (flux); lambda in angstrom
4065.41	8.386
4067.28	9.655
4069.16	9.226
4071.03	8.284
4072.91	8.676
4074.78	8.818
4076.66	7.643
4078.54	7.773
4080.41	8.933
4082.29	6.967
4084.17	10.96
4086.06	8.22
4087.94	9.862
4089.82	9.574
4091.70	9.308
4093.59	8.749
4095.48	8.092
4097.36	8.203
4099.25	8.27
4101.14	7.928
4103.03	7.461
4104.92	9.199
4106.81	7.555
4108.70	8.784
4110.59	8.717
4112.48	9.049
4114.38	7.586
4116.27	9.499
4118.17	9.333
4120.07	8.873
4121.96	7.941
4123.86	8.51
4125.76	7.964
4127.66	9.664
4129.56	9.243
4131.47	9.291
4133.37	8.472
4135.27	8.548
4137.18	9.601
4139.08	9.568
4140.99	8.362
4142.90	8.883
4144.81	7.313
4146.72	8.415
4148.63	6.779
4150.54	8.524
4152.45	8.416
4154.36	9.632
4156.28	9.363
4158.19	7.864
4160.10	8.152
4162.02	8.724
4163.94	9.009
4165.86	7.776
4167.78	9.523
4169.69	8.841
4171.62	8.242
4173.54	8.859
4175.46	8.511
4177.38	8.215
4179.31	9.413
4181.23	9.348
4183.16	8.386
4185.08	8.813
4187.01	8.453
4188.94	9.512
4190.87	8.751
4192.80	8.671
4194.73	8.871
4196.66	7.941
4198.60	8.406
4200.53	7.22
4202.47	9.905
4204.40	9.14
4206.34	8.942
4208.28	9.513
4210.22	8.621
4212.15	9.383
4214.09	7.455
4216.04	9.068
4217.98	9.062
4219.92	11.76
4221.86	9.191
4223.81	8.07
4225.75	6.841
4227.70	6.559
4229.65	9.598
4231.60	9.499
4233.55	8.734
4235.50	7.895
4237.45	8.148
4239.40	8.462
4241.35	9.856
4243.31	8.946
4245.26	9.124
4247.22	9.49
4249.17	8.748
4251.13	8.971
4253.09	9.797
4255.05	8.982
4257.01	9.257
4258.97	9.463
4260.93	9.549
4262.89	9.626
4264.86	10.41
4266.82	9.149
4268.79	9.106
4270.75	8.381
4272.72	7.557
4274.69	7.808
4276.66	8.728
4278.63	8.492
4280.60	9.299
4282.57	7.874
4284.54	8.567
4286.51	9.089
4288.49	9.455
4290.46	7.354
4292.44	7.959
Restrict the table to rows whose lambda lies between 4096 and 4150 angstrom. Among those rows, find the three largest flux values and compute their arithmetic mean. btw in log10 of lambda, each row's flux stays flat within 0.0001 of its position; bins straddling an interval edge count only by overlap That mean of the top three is 9.6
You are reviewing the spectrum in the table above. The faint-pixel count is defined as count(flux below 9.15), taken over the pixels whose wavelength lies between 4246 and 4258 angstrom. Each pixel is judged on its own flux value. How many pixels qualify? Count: 3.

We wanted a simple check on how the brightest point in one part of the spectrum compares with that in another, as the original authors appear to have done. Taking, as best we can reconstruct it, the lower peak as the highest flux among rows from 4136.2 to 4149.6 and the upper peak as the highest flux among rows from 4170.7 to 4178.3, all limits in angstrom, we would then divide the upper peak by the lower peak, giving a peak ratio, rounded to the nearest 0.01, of 0.92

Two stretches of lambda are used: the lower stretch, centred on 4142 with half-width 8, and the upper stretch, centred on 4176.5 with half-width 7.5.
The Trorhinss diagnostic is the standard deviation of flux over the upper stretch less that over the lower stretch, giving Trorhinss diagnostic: -0.5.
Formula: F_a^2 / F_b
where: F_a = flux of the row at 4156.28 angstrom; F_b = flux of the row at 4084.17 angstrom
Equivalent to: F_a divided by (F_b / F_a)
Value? 8.0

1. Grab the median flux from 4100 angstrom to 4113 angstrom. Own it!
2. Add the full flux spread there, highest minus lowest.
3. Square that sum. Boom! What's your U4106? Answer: 109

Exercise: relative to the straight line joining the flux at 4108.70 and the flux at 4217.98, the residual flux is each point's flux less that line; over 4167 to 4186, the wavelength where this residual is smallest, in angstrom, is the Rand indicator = 4177.38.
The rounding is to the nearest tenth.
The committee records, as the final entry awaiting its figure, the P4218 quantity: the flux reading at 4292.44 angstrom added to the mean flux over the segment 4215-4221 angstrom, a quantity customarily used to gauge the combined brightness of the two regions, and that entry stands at 17.9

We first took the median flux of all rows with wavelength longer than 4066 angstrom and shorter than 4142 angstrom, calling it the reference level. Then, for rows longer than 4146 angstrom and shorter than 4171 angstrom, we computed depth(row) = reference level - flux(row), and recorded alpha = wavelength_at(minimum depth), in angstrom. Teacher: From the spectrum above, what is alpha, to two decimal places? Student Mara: 4154.36 angstrom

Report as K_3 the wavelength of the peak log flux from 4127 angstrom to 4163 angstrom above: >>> 4127.66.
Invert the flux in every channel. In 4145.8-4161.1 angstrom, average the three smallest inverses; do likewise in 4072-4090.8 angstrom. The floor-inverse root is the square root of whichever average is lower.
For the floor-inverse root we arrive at 0.315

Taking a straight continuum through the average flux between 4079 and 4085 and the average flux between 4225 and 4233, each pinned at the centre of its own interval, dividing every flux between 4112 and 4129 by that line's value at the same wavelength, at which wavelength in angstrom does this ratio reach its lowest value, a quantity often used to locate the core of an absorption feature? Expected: 4114.38 angstrom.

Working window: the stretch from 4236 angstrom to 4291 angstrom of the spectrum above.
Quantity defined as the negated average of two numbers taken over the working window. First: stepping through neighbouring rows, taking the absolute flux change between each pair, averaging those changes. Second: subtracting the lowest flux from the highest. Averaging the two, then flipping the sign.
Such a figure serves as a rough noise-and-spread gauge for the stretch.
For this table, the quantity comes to -1.85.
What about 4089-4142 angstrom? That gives -1.45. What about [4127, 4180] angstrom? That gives -1.83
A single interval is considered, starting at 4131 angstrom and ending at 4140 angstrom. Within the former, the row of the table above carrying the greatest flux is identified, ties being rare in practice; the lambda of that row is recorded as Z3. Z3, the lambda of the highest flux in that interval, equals 4137.18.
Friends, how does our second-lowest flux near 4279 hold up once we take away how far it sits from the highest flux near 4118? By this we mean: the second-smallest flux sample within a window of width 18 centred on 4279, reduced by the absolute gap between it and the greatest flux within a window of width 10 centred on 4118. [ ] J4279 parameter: 6.1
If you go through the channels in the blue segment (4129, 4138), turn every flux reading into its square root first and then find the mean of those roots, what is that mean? 3.00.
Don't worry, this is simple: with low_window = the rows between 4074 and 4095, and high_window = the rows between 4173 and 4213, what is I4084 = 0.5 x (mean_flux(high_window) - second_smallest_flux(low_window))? 0.58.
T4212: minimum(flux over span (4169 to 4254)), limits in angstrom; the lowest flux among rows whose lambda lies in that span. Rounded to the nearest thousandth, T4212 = 6.559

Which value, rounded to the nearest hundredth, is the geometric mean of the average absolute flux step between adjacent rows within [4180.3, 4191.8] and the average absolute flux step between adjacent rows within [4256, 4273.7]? 0.60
